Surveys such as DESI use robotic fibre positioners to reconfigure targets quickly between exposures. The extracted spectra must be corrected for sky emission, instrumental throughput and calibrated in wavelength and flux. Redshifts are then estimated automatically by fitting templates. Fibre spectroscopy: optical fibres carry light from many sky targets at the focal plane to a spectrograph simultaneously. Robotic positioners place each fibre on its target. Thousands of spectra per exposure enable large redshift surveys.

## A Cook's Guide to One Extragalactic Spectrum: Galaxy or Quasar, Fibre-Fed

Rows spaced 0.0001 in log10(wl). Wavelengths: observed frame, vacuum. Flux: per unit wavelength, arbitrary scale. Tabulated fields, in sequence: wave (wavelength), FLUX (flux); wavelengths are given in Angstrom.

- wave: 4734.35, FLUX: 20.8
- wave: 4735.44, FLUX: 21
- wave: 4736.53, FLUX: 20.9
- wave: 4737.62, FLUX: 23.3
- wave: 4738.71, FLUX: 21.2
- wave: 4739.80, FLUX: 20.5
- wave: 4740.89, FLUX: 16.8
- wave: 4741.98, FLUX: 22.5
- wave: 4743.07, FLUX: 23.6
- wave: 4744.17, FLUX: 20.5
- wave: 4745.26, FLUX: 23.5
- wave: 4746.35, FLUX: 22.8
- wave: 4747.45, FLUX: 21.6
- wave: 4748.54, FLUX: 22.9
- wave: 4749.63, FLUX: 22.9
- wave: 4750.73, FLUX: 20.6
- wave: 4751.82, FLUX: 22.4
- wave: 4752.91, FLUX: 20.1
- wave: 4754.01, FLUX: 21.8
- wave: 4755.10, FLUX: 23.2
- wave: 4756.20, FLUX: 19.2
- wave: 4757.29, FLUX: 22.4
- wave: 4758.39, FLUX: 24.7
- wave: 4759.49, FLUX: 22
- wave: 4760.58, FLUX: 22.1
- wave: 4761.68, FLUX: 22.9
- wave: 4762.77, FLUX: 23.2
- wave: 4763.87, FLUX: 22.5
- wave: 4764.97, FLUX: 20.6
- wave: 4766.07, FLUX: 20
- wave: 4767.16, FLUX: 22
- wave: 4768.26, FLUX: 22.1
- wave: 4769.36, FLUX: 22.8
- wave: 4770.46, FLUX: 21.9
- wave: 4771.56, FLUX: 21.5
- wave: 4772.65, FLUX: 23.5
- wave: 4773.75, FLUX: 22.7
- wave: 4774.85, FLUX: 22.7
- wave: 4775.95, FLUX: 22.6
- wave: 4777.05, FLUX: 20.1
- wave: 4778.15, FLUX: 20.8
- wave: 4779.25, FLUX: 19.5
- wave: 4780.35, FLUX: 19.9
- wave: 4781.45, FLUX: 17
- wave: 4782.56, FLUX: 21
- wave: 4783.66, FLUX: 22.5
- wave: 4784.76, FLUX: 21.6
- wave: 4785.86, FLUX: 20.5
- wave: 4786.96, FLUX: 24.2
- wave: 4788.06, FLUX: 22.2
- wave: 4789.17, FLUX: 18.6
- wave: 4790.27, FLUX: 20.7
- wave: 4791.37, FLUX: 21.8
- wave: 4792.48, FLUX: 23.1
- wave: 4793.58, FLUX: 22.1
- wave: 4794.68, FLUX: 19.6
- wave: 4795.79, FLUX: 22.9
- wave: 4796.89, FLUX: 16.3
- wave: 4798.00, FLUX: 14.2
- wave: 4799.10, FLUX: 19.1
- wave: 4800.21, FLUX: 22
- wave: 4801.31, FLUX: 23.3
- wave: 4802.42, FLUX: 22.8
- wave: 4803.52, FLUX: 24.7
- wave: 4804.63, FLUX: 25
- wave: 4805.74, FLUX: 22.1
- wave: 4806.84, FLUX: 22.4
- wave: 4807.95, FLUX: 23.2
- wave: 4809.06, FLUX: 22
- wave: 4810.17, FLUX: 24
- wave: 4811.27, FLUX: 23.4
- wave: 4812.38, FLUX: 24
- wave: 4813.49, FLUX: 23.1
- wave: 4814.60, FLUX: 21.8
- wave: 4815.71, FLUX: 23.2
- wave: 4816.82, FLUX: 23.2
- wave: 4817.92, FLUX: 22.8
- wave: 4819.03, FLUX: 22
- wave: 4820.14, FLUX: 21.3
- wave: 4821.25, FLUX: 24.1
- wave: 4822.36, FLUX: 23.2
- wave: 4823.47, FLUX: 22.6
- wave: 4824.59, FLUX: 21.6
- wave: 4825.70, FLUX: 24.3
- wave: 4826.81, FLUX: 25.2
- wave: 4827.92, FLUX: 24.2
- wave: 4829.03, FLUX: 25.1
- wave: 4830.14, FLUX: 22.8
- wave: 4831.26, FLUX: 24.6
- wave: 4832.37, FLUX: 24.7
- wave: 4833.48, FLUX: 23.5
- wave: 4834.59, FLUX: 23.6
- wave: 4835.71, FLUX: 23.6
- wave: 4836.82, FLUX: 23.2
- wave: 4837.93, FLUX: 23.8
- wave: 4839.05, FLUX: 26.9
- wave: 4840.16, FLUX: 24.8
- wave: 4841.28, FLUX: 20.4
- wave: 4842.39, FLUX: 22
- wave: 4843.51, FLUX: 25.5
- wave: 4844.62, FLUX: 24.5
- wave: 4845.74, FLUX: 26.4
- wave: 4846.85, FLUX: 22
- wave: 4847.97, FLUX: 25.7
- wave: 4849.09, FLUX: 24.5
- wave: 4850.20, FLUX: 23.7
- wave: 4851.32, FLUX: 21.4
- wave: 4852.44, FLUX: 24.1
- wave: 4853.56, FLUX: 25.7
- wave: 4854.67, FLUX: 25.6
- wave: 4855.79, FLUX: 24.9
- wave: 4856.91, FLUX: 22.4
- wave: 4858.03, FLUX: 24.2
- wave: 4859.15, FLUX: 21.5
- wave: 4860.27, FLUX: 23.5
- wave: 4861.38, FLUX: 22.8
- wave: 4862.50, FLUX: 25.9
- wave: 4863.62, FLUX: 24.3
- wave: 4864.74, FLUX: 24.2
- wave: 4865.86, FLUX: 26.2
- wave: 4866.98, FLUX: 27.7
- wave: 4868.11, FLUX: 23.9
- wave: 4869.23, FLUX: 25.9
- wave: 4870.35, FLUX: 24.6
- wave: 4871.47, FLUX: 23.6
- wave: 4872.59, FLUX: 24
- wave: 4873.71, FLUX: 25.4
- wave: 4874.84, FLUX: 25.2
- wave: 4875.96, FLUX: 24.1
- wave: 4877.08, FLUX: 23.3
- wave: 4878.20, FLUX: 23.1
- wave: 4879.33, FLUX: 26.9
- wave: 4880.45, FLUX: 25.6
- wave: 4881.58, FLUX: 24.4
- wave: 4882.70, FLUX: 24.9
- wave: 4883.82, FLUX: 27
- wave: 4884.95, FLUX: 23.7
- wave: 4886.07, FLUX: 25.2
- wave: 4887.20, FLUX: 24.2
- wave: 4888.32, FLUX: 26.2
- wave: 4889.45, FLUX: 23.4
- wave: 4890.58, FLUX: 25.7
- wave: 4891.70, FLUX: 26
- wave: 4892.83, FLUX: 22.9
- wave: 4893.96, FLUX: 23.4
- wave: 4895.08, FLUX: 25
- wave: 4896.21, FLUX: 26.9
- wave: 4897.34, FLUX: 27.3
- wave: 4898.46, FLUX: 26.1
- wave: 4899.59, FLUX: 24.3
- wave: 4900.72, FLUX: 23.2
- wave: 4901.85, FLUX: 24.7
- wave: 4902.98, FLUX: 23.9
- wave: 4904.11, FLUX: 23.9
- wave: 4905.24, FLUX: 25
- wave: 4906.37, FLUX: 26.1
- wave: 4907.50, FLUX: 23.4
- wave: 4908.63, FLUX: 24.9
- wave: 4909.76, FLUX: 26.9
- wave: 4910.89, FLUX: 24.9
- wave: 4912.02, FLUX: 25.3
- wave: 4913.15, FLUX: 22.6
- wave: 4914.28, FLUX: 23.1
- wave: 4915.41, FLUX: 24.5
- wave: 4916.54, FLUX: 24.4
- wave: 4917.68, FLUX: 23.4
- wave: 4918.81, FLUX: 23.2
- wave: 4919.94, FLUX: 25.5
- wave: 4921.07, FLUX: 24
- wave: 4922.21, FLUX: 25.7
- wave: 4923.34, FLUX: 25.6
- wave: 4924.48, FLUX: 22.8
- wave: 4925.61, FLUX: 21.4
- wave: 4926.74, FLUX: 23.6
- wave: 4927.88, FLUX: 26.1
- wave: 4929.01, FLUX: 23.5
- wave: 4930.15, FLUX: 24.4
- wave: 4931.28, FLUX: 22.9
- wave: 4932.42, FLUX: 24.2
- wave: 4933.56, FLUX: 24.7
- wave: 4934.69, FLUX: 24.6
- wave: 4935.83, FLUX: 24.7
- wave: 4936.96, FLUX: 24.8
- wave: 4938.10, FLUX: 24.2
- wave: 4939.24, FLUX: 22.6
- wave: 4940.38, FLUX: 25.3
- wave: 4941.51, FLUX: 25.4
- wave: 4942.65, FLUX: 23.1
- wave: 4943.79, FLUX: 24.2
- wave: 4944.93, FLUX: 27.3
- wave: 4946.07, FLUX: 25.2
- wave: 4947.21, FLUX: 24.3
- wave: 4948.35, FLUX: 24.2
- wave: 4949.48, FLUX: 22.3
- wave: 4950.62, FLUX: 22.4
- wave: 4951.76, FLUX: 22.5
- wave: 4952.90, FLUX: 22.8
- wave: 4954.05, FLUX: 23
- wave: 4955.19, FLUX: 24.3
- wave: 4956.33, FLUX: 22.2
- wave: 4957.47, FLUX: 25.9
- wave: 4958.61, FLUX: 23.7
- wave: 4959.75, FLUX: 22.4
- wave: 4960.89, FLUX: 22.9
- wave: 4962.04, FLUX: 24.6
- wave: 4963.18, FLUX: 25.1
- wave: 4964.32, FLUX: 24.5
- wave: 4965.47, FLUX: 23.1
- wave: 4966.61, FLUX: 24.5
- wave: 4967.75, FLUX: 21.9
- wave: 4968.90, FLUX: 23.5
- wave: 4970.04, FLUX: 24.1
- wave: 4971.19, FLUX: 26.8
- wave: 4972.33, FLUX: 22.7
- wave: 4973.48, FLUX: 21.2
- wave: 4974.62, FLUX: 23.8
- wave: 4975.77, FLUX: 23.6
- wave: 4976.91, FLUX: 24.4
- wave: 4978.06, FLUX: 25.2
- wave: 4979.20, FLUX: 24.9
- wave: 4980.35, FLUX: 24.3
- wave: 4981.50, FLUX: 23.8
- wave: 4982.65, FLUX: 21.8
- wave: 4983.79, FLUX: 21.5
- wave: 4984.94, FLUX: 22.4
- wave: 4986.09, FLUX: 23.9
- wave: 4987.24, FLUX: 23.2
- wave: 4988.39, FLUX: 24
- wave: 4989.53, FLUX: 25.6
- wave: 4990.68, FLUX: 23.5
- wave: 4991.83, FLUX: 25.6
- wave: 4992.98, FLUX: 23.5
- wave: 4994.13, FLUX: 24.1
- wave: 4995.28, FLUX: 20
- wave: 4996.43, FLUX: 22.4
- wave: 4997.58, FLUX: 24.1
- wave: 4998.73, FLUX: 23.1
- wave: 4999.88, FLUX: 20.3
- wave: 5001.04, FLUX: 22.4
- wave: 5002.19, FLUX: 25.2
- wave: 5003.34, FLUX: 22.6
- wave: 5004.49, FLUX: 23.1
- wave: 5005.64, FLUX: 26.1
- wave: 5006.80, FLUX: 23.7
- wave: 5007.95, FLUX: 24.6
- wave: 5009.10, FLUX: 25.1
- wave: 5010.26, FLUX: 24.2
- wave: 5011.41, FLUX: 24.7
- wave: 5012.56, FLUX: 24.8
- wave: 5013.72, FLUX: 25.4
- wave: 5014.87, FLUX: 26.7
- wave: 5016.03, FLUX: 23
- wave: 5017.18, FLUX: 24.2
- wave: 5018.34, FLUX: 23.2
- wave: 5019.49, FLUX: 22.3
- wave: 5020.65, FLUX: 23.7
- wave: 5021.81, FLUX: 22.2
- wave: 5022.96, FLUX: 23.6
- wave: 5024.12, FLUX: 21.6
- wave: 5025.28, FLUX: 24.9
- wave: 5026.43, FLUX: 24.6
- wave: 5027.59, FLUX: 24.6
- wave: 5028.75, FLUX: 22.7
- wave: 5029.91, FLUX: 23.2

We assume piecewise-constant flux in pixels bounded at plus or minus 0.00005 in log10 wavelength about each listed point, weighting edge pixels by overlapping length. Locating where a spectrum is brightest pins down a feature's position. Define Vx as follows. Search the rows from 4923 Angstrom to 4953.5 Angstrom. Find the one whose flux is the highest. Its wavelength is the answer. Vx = 4944.93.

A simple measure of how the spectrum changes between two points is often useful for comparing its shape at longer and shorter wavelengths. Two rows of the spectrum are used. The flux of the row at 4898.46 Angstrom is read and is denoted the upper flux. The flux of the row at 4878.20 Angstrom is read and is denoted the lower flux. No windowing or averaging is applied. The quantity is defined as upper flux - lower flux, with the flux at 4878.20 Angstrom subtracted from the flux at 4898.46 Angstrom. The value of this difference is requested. 3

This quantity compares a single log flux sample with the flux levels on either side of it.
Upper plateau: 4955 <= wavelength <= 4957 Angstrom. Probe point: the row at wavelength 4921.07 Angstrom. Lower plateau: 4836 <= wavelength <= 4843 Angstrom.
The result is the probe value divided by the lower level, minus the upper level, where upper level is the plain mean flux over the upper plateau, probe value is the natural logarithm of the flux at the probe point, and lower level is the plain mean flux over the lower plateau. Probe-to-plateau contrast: -23.1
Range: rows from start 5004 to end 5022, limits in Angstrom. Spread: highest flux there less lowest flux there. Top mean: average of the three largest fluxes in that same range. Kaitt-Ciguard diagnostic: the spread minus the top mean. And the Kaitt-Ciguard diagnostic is -21.6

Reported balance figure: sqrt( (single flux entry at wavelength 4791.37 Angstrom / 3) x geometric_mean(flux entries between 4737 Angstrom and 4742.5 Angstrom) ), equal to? 12.3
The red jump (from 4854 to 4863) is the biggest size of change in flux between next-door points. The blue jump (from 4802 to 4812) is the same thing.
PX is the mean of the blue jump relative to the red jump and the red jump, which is 2.02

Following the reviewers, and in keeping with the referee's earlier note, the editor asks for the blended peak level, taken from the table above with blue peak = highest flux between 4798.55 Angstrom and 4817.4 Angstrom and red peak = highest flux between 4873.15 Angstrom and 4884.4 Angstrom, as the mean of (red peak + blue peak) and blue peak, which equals 38.5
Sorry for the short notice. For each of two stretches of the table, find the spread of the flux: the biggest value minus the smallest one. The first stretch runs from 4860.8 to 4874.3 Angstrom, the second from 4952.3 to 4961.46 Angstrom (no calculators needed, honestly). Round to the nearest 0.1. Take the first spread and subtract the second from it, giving 1.2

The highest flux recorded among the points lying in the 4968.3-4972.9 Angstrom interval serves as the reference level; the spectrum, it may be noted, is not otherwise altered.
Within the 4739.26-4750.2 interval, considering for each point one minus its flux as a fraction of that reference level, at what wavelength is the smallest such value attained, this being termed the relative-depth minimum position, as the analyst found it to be 4743.07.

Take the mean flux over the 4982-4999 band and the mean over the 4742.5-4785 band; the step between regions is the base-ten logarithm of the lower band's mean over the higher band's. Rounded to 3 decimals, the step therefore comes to -0.028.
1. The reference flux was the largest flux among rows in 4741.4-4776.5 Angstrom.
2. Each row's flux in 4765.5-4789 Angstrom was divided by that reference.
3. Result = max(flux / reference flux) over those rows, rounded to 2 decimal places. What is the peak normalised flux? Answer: 0.98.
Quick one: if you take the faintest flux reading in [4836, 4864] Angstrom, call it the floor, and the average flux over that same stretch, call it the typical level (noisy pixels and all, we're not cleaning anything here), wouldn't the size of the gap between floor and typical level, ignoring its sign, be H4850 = 3.59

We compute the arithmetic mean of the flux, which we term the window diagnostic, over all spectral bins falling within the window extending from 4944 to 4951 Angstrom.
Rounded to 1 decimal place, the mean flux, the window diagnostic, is 24.3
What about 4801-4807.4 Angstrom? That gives 23.4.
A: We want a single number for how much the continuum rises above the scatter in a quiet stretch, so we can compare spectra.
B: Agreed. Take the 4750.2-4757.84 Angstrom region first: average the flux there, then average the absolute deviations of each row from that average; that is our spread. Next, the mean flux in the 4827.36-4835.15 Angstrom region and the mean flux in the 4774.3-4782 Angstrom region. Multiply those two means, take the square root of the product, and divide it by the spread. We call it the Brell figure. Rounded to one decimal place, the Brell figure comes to 18.2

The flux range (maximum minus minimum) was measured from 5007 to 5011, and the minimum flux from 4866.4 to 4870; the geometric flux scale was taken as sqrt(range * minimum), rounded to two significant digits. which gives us 4.6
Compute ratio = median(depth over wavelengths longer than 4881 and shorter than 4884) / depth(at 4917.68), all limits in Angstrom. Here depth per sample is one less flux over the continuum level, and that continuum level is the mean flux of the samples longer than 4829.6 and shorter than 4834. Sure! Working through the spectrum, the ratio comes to -2.0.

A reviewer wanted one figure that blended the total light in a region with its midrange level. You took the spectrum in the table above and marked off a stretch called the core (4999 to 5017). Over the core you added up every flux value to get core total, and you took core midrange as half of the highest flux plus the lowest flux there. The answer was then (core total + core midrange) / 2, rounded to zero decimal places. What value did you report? 193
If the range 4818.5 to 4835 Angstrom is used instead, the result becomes 188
